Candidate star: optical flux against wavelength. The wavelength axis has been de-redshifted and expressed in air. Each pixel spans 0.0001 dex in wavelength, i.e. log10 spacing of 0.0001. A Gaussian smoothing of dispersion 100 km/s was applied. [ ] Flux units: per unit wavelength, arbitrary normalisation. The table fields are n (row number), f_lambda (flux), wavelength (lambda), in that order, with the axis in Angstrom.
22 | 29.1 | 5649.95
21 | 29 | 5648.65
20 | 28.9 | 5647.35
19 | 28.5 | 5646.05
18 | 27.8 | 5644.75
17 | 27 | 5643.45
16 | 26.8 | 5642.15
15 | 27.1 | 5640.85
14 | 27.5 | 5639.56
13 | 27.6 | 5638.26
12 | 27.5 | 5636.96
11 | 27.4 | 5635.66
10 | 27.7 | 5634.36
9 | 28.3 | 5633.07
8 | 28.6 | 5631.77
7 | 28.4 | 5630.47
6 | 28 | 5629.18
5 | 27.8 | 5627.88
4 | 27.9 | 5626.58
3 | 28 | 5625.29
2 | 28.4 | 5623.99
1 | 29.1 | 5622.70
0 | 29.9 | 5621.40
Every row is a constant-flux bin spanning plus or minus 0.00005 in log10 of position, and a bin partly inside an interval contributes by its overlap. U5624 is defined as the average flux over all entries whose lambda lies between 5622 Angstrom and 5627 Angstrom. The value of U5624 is 28.4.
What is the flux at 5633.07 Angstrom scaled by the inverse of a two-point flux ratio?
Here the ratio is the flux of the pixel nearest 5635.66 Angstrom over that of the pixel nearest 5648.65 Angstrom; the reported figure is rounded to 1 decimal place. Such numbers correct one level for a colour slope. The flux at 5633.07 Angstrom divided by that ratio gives 30.0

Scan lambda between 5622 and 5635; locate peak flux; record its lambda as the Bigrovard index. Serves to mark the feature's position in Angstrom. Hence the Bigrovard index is 5622.70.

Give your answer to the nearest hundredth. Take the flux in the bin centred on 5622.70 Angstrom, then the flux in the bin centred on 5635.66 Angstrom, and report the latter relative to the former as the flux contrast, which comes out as 0.94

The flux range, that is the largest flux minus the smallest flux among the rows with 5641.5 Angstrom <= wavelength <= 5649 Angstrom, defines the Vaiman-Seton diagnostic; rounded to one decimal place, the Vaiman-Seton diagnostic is 2.2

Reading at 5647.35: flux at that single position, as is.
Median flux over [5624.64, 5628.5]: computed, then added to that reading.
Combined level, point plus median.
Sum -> 56.8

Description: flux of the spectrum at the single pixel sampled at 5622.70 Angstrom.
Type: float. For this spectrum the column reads 29.1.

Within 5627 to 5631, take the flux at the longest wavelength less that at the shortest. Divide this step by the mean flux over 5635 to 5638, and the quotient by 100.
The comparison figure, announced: 0.0002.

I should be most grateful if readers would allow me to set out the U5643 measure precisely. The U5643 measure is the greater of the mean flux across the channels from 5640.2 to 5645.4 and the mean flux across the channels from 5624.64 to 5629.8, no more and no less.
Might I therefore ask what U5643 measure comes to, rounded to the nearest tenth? 27.9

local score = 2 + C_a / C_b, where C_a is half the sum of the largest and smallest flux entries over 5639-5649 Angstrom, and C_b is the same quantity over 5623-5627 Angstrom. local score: 2.99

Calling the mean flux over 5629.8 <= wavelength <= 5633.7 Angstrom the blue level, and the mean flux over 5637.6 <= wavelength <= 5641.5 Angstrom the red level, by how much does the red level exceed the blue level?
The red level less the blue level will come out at -1.0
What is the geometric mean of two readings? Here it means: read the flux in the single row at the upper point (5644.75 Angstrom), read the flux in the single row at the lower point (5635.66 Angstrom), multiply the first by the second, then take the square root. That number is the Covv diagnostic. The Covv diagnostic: 27.6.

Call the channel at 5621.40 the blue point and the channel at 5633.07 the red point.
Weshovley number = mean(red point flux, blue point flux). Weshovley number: 29.1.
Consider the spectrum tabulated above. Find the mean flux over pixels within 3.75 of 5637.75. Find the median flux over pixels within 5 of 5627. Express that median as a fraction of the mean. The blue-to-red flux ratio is 1.027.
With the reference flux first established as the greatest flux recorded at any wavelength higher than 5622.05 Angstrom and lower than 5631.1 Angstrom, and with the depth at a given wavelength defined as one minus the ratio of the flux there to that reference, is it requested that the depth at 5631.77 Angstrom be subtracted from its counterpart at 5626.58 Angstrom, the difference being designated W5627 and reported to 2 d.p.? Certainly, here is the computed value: 0.02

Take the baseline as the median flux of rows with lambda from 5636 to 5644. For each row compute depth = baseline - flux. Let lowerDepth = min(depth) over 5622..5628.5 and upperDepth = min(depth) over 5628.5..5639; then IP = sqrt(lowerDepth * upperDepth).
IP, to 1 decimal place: 1.5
